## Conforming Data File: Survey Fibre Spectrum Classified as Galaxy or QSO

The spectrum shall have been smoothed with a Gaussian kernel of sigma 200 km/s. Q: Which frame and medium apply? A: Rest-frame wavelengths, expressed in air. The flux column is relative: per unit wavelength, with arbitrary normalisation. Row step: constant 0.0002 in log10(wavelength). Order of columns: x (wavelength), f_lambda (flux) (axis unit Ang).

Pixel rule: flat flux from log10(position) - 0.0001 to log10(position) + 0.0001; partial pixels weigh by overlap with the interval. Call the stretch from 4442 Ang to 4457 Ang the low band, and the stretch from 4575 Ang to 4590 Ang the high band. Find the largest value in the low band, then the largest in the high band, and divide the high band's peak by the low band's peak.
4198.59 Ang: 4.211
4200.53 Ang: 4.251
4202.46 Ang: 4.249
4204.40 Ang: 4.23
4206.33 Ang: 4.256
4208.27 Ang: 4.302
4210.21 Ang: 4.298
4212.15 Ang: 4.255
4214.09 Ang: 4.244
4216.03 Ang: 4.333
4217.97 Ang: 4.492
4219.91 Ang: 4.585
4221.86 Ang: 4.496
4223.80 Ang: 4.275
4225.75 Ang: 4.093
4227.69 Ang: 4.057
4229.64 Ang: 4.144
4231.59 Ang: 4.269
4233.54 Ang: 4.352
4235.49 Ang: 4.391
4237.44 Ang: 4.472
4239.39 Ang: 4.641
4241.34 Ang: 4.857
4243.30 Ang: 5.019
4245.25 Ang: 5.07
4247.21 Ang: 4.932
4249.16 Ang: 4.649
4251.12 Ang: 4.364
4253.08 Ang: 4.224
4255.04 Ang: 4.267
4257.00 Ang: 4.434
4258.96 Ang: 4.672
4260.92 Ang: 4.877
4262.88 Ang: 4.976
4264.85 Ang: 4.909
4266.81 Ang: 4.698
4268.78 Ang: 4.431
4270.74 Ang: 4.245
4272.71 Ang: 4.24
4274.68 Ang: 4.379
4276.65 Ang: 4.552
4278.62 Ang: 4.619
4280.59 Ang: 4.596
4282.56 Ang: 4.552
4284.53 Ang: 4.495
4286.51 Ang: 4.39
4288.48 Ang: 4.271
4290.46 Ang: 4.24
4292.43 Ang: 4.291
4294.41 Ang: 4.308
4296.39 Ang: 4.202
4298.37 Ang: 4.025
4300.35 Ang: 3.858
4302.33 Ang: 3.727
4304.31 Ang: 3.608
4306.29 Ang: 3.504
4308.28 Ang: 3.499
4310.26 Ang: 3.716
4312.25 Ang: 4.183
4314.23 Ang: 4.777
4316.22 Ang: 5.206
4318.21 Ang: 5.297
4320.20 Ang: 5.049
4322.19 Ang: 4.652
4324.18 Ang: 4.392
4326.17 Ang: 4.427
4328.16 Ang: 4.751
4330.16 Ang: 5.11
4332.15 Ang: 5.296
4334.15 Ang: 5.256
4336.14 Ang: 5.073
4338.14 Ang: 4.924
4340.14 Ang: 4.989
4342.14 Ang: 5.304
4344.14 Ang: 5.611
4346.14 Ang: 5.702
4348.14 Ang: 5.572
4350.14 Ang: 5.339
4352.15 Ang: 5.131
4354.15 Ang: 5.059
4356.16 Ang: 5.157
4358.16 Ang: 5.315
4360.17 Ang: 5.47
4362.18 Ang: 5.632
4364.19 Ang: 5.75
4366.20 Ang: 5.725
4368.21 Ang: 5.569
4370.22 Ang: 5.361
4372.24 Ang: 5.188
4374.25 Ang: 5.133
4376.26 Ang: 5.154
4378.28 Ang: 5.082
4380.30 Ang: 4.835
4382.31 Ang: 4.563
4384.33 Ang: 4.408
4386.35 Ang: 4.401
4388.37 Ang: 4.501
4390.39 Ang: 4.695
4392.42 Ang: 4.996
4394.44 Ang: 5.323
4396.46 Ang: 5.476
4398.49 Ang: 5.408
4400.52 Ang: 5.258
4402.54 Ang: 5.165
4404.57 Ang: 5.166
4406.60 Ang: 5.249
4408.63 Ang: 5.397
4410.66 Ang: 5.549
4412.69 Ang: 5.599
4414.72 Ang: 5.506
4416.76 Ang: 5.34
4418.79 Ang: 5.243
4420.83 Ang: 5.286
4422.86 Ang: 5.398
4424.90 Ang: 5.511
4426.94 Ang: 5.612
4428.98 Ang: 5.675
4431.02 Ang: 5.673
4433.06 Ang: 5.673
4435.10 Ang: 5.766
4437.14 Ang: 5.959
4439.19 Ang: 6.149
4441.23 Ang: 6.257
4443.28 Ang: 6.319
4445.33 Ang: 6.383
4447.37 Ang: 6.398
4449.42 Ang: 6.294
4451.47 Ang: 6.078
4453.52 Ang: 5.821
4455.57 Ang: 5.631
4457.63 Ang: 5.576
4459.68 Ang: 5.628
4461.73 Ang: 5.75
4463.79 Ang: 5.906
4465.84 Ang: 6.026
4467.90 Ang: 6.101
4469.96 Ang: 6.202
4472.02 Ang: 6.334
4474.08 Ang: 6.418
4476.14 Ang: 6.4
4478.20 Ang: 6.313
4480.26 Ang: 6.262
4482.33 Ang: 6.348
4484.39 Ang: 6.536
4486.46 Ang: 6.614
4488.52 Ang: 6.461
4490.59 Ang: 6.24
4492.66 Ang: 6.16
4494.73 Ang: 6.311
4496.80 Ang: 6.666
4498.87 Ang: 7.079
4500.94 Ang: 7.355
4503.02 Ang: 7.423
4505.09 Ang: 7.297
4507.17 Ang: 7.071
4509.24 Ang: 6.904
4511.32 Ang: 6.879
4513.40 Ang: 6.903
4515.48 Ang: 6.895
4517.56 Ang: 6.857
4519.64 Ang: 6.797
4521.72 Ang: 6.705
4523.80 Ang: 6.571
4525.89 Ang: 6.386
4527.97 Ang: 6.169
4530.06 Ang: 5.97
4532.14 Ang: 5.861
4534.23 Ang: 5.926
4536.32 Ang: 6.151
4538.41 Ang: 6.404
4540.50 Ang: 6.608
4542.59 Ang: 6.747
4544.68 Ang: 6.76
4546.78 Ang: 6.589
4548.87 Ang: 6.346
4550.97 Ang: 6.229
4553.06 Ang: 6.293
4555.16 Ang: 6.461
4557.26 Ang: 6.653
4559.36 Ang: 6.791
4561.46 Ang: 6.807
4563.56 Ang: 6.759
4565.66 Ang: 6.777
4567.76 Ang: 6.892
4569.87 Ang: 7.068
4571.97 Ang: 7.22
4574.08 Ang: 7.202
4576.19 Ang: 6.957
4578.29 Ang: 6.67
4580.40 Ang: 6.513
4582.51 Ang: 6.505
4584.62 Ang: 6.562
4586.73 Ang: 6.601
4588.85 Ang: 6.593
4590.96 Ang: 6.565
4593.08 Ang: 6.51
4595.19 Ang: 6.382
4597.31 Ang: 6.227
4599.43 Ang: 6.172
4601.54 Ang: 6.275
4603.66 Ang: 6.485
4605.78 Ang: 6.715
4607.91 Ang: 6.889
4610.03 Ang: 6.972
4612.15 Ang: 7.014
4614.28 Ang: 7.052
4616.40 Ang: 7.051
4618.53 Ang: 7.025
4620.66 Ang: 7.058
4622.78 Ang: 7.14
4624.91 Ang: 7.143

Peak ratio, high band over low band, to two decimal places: 1.09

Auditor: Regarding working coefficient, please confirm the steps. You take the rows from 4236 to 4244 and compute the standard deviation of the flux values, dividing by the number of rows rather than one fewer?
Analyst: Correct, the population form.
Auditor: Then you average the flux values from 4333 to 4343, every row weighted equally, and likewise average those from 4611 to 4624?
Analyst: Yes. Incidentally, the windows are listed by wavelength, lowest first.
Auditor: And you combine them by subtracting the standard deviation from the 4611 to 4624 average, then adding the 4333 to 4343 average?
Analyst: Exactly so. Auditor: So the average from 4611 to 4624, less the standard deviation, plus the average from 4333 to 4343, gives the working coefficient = 12.0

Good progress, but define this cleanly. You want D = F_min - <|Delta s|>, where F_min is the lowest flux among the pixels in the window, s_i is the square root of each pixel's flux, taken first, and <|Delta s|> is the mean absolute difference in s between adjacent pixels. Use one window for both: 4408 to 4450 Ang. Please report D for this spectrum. 5.2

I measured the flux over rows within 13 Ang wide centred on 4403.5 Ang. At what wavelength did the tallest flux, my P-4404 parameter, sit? 4398.49 Ang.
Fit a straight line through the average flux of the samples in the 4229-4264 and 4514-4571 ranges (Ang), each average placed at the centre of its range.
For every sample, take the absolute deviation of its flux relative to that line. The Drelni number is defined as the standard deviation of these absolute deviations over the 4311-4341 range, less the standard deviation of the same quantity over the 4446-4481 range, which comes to 0.12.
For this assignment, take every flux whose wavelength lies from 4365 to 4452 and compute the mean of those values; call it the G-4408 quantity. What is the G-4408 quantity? 5.4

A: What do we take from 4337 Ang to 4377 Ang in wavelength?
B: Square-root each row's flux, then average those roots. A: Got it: 2.3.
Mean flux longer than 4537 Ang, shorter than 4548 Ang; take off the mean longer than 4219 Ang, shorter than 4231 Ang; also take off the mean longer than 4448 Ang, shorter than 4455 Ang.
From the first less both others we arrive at -3.7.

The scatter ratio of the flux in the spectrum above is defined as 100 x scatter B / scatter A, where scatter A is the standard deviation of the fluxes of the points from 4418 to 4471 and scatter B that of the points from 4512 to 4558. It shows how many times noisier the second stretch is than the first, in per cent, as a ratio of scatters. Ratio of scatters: 94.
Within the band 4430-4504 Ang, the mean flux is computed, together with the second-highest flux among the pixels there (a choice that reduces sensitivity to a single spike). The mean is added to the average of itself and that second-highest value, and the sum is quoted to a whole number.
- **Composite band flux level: 13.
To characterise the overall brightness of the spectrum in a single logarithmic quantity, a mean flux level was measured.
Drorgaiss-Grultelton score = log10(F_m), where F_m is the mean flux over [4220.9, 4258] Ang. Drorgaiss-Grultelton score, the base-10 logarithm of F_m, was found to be 0.65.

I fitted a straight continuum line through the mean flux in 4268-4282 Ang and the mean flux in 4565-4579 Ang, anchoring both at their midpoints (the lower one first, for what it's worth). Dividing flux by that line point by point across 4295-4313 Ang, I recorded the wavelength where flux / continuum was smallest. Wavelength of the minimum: 4308.28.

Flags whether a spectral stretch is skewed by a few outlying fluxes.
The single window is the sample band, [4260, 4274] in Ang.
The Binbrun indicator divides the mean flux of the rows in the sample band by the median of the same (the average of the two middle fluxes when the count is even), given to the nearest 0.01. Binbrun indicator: 0.98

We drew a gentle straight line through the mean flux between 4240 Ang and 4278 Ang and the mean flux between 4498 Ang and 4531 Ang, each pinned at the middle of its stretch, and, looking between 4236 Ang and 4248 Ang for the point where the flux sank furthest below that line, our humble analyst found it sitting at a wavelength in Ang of 4237.44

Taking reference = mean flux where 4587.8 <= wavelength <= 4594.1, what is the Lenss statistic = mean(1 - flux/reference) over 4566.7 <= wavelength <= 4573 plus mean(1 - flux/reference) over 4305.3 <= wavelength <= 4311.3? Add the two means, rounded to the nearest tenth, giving 0.4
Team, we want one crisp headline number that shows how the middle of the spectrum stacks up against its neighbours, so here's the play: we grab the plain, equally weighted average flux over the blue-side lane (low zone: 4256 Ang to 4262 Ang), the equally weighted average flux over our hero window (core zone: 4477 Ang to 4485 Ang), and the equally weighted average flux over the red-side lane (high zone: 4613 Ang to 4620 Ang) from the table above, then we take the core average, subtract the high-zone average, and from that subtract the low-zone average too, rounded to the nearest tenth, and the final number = -5.3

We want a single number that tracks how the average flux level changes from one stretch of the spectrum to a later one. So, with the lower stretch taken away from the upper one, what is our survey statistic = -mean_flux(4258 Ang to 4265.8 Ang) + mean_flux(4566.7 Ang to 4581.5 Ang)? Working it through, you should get 2.1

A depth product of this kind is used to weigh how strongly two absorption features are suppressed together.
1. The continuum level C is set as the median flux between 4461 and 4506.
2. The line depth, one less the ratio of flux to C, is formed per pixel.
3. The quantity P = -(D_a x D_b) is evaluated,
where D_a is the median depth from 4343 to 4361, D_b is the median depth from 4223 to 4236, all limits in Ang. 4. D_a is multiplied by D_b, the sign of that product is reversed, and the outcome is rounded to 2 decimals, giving -0.05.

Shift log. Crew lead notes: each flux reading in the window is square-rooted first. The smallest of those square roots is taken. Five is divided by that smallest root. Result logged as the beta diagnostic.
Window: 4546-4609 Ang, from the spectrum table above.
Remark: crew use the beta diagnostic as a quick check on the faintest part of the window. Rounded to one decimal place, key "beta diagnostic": 2.0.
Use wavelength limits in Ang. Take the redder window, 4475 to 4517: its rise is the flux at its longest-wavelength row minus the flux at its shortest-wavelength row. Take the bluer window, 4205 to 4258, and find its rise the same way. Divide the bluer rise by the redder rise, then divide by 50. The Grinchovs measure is 0.007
